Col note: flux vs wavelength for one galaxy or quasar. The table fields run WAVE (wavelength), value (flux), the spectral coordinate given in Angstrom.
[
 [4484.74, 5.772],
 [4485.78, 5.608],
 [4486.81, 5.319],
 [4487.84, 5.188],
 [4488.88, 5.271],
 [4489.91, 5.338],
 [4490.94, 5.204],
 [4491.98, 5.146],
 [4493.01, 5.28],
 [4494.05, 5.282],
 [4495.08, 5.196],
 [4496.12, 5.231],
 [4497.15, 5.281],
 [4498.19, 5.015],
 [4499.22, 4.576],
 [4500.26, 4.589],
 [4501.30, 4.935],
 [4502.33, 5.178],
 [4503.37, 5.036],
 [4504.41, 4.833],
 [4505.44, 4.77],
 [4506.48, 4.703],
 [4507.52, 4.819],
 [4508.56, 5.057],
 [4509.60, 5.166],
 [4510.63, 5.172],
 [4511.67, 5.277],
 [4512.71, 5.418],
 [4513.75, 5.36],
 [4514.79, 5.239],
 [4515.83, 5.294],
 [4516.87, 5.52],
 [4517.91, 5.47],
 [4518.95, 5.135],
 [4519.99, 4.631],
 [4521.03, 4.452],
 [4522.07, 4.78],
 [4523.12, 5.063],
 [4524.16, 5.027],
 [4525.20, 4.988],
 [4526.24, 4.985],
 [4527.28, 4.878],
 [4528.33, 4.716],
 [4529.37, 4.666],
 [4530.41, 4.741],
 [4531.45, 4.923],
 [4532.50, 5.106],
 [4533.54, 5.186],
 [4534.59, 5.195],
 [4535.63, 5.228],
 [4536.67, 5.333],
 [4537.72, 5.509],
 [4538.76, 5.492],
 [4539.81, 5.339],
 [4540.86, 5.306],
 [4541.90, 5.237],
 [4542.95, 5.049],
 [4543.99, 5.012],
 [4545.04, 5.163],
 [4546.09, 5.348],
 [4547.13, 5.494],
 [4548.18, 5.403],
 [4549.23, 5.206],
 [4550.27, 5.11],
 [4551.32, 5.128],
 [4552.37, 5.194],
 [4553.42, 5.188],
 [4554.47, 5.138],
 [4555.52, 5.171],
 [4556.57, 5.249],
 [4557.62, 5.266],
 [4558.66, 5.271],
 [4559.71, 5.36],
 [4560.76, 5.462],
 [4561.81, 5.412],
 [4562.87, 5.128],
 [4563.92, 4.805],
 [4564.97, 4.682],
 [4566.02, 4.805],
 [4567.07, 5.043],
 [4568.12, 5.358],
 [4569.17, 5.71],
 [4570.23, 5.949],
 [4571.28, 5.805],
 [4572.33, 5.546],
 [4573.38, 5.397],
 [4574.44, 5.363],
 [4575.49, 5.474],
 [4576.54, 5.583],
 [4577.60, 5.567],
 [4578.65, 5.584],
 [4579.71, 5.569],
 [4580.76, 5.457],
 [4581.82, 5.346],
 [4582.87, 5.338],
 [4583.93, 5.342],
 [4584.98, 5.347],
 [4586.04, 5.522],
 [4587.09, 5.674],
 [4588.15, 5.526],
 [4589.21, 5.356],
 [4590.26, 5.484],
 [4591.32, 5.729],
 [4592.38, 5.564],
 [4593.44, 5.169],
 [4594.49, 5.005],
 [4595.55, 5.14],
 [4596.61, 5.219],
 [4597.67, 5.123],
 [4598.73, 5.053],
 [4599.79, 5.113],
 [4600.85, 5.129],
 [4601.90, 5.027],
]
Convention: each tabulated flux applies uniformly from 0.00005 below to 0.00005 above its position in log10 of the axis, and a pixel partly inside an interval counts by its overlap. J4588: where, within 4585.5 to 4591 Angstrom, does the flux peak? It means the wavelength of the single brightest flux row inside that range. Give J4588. 4587.09 Angstrom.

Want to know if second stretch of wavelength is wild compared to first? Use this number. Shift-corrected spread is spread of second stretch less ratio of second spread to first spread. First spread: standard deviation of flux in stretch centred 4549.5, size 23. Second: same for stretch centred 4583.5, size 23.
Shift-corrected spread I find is -1.05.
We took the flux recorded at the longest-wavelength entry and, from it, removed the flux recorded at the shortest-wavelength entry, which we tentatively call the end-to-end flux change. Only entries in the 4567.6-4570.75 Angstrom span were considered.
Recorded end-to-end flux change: 0.59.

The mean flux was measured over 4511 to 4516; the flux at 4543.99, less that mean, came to -0.3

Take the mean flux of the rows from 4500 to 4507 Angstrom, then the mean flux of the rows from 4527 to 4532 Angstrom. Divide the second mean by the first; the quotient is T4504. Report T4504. 0.98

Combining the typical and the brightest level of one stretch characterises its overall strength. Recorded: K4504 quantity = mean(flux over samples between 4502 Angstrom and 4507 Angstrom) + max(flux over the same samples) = 10.1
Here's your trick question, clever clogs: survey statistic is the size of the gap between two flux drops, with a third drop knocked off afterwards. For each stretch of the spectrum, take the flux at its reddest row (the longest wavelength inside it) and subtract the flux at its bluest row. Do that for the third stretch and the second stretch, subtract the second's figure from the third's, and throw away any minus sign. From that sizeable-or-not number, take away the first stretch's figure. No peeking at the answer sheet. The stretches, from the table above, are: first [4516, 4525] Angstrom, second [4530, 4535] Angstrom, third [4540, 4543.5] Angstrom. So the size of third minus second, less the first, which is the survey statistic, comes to 1.2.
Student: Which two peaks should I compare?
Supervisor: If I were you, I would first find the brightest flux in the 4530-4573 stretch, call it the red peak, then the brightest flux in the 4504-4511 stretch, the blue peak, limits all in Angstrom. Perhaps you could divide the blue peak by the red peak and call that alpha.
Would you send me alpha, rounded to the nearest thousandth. 0.869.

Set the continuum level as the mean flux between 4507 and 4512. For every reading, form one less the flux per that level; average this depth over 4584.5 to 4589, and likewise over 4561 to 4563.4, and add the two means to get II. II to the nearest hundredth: -0.12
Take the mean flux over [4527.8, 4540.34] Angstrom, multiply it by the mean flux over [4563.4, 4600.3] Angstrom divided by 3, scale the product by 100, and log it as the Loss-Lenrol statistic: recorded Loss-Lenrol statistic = 915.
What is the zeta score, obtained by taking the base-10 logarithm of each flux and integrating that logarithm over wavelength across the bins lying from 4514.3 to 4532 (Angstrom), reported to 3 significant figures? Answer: 12.3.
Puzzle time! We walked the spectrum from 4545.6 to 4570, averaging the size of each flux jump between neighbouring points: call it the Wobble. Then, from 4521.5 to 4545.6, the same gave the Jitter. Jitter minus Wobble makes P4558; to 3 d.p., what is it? -0.029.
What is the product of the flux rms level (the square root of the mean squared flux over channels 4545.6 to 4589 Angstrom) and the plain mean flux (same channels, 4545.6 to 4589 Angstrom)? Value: 28.6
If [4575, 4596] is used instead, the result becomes 29.6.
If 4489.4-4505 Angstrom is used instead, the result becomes 25.8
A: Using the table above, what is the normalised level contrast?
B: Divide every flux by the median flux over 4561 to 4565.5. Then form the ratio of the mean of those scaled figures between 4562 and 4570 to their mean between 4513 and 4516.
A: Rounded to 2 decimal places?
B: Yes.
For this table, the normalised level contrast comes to 0.96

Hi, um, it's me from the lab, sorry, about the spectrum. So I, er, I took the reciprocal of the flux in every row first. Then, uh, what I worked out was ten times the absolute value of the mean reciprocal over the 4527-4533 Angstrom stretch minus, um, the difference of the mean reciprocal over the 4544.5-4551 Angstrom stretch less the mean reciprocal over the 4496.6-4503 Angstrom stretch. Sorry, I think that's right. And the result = 2.21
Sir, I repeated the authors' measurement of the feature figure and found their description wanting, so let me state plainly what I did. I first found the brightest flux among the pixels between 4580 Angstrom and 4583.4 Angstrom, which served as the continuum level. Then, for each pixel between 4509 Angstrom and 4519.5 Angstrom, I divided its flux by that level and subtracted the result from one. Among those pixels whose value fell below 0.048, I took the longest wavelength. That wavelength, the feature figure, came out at 4517.91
